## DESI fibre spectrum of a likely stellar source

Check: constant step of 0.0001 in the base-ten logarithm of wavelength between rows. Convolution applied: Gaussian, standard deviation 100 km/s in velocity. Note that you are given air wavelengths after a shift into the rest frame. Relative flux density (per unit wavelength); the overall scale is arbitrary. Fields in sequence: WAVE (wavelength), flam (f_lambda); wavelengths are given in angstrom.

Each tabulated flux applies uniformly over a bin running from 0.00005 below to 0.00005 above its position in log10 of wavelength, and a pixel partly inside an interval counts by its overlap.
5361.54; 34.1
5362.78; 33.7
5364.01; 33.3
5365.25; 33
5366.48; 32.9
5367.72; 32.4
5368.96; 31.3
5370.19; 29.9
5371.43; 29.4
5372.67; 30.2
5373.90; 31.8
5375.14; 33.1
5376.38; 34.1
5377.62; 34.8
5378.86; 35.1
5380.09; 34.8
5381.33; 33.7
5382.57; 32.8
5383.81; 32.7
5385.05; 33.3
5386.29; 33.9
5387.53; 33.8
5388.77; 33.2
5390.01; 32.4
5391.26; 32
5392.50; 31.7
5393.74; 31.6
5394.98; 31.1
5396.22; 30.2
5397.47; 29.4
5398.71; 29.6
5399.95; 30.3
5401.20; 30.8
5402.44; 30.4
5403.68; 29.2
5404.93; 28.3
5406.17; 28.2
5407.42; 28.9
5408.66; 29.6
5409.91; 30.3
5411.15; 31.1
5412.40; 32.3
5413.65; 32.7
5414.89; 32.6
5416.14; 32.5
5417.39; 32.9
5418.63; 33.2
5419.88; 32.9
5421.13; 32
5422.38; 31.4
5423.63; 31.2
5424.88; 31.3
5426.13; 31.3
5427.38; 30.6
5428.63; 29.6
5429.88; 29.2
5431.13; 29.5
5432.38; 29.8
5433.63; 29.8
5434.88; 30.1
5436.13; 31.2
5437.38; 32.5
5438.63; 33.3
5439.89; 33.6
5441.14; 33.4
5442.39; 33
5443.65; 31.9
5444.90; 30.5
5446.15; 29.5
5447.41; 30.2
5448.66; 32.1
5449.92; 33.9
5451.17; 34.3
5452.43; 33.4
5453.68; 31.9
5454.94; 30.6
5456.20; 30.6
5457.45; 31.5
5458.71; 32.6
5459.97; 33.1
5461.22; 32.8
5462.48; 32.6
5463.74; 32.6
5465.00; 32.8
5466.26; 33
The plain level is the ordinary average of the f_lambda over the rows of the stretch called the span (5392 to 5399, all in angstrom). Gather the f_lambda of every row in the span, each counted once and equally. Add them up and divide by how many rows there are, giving 30.6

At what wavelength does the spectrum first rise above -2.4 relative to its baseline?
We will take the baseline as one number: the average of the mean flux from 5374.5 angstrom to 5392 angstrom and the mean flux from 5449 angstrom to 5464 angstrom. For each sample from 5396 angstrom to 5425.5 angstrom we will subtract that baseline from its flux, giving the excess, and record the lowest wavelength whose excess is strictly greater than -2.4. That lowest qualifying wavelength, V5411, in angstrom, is 5401.20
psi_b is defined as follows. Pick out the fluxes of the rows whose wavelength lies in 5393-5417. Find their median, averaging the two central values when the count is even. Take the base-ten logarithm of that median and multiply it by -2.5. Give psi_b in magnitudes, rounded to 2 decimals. -3.70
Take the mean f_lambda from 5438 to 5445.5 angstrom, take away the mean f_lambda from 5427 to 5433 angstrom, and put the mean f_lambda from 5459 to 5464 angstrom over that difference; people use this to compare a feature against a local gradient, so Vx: 11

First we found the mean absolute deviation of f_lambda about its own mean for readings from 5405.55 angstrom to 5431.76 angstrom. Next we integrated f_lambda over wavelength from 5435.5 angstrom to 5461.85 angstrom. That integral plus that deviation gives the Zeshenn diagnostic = 849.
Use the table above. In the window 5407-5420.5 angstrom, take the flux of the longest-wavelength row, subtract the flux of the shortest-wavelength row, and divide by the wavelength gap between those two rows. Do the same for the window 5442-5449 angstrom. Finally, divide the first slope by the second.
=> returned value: -2.2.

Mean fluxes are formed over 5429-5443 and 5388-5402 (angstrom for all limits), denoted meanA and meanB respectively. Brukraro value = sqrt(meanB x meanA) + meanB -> 62.4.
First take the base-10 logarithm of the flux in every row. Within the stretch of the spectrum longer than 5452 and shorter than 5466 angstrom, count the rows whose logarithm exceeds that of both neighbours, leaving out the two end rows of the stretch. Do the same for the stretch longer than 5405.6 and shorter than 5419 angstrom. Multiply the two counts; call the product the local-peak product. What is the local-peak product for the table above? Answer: 1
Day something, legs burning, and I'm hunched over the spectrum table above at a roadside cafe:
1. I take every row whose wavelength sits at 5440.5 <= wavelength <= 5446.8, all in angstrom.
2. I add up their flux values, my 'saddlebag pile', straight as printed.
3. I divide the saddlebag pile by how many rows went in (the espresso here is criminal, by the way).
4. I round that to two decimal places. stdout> 31.66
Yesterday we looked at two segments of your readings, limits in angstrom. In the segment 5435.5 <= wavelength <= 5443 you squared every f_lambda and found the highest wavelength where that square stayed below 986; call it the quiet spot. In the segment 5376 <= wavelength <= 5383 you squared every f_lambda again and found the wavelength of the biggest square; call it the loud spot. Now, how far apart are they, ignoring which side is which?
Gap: 57.3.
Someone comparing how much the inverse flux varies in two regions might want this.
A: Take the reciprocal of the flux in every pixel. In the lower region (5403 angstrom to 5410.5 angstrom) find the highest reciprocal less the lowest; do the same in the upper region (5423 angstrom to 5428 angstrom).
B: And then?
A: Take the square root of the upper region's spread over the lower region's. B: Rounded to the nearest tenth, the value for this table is 0.5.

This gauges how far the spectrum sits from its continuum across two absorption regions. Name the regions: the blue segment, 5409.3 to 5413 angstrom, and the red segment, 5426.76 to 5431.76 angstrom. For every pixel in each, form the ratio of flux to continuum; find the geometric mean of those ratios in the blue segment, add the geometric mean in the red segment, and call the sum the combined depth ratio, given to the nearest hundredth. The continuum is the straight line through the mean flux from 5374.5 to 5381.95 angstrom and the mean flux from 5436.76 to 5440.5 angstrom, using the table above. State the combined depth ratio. 1.82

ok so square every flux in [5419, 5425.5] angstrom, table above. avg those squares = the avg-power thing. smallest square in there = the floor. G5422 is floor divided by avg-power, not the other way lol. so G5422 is 0.96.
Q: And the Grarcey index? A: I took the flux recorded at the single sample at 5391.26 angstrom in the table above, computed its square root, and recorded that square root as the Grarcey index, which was 5.657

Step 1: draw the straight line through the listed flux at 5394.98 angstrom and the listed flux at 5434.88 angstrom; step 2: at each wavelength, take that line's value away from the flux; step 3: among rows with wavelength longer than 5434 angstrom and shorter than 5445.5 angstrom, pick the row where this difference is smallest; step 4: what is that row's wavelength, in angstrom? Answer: 5434.88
